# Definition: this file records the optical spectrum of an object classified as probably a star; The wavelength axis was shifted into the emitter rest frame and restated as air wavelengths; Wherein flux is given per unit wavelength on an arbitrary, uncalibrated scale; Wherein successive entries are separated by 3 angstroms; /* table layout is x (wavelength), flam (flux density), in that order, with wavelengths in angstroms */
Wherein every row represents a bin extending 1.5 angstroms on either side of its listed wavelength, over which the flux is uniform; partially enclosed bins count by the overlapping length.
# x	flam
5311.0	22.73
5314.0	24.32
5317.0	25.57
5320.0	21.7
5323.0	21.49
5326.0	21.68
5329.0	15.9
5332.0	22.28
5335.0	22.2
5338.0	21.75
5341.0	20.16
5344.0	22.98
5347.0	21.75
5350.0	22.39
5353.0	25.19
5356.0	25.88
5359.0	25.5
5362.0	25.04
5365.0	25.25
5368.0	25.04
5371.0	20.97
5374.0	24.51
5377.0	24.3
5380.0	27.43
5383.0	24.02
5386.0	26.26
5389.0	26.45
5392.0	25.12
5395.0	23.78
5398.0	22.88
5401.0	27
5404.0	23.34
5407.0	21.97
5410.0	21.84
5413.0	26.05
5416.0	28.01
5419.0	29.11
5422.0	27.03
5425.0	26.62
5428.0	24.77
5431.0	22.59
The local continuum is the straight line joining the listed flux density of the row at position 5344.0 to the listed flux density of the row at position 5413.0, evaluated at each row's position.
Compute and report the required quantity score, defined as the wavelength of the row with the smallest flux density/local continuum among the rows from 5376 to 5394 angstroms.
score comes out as 5383.0 angstroms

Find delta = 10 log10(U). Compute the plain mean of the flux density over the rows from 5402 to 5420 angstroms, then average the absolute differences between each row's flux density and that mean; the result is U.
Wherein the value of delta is 4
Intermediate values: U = 2.7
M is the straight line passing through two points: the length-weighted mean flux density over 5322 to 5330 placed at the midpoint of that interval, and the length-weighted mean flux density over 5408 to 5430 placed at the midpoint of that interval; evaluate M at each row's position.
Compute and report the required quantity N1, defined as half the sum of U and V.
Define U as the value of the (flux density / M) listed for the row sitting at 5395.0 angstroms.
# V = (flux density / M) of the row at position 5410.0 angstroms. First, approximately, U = 0.97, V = 0.86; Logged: 0.92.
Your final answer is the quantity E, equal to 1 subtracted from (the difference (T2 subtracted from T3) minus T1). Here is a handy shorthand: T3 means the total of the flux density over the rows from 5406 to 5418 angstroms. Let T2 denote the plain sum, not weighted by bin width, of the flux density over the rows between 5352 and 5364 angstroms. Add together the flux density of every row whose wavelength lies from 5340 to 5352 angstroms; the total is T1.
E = -92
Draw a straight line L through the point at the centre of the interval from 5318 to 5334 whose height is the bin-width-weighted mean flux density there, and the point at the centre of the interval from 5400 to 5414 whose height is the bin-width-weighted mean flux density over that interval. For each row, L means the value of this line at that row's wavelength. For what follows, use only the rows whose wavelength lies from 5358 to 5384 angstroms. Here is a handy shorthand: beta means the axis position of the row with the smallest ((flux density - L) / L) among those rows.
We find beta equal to 5371.0 angstroms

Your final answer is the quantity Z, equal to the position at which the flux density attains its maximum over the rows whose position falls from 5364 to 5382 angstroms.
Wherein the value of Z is 5380.0 angstroms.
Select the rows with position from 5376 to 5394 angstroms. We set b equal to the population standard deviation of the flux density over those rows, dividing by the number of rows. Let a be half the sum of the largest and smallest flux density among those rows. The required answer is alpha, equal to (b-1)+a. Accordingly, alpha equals 25.9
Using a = 25.7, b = 1.22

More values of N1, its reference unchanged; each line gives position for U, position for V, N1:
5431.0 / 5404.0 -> 0.89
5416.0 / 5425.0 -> 1.05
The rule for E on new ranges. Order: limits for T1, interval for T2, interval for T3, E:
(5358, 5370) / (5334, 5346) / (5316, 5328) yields -98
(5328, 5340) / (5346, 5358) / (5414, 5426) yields -68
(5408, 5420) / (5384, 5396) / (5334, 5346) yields -121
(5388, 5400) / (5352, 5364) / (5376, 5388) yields -99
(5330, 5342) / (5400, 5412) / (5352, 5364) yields -80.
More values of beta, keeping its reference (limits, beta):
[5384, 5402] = 5398.0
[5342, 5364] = 5347.0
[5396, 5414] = 5410.0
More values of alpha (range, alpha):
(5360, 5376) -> 23.7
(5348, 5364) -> 24.4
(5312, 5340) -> 22.2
